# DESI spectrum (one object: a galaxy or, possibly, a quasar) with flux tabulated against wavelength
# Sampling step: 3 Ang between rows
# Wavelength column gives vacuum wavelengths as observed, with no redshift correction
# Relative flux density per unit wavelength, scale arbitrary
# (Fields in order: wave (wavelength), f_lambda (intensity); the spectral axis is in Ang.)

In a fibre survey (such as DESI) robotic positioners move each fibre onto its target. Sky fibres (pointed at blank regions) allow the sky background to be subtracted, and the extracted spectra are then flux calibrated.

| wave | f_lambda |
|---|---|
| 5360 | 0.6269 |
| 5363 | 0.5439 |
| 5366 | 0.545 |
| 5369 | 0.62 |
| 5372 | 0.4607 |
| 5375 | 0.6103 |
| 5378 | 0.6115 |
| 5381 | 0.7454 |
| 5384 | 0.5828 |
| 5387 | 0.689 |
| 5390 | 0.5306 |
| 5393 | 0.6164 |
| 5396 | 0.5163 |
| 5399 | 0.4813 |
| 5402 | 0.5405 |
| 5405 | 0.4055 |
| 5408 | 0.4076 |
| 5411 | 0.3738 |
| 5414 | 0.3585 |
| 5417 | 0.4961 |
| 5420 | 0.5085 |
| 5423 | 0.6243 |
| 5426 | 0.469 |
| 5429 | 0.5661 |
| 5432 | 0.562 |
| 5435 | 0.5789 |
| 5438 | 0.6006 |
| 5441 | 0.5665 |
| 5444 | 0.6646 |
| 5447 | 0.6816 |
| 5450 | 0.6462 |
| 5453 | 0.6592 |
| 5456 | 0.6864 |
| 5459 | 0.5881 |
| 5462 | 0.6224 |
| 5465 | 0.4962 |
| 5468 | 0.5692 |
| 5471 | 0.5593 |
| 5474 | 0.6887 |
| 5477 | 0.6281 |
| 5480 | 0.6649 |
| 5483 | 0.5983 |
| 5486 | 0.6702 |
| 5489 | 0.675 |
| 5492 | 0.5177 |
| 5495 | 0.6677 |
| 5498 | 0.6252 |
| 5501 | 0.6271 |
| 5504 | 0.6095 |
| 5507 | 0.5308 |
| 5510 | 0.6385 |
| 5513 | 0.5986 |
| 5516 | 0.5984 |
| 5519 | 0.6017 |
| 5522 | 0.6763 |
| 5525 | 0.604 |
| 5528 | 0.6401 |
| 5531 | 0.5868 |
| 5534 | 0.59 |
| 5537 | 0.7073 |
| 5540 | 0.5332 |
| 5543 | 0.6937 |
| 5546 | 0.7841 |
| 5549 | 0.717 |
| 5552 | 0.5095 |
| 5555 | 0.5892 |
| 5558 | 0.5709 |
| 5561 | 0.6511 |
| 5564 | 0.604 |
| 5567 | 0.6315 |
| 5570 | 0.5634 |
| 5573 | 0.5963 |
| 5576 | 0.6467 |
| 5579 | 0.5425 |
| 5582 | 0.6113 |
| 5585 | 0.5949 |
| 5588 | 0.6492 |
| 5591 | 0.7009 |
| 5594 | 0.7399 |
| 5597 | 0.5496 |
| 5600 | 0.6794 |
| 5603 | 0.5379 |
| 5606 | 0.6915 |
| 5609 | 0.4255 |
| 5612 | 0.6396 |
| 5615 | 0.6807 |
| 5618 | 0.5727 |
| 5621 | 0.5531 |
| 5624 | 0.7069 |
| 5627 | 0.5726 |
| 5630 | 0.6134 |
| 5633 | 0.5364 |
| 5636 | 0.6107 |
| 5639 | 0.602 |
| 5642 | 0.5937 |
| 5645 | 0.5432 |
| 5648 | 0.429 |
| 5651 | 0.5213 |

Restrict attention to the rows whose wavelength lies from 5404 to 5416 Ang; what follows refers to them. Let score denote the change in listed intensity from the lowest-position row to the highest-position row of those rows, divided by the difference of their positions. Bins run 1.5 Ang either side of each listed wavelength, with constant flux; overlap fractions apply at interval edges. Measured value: -0.005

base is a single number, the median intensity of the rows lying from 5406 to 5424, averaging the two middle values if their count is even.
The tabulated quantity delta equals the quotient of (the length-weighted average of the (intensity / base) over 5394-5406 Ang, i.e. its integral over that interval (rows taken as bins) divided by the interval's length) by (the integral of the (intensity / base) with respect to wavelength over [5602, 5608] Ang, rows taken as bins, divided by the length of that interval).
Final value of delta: 0.82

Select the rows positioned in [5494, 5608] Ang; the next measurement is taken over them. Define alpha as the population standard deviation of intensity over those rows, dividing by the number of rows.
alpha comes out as 0.06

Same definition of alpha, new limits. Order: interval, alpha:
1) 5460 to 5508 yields 0.06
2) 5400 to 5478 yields 0.09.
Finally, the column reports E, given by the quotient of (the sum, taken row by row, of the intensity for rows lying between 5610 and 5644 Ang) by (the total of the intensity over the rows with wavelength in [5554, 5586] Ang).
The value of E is 1.012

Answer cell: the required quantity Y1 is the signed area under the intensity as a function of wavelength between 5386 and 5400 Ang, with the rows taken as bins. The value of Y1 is 7.92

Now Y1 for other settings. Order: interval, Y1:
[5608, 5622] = 8.13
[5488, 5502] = 8.69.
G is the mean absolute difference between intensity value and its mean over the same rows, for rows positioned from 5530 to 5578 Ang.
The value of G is 0.058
